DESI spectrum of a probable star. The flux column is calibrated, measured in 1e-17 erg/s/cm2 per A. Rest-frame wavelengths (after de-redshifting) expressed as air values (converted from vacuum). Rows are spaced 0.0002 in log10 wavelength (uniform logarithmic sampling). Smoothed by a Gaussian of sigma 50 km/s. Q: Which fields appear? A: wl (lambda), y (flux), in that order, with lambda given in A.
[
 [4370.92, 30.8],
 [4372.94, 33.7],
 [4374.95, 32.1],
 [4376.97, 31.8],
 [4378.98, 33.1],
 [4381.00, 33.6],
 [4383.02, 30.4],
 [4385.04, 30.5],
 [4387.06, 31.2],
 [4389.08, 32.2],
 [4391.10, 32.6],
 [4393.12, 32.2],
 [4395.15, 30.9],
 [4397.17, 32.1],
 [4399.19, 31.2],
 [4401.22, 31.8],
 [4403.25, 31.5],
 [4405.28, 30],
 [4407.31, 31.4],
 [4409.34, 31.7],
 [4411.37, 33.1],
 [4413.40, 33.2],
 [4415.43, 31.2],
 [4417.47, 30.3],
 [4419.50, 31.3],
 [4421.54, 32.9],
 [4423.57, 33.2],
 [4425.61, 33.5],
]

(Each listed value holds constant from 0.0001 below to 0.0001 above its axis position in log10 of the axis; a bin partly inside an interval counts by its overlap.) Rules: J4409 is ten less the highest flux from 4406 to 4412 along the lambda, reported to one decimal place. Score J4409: -23.1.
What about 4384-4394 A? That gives -22.6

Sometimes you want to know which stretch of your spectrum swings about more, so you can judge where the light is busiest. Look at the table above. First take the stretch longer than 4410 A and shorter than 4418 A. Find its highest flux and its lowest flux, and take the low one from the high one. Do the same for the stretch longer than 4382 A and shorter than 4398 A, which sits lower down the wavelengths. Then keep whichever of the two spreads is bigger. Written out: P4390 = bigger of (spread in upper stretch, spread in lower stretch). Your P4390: 2.9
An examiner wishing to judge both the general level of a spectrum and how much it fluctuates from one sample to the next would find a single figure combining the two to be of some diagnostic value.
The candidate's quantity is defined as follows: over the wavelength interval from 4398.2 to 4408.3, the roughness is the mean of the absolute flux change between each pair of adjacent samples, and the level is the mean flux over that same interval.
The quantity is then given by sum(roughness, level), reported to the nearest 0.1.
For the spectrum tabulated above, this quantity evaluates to 32.1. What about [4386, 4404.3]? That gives 32.5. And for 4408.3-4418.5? 33.0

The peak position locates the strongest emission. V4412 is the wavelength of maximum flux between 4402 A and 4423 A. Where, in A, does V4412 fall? 4413.40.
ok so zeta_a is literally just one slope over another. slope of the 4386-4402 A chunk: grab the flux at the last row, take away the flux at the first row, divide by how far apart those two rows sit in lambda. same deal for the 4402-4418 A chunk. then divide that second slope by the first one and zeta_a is -2.0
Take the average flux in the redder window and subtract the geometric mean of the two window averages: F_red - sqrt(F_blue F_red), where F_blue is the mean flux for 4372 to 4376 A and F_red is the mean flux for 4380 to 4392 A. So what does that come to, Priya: -0.6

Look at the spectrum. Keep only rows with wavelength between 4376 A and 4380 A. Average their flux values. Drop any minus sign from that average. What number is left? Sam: 32.5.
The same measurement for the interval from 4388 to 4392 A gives 32.4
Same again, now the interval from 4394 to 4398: 31.5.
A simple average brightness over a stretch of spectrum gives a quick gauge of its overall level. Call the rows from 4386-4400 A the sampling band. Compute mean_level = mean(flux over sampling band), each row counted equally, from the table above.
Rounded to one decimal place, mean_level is 31.8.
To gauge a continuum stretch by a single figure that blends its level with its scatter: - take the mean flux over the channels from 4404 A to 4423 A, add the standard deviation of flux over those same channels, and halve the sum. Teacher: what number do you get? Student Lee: 16.4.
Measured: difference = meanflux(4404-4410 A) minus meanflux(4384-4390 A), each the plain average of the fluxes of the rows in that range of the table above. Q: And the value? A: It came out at -0.3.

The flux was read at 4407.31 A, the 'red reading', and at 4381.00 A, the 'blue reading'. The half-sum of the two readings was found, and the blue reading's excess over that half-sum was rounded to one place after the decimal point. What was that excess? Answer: 1.1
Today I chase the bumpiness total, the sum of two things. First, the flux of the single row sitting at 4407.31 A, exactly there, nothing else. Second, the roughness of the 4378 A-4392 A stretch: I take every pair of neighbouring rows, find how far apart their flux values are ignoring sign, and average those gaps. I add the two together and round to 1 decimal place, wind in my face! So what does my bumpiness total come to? 32.4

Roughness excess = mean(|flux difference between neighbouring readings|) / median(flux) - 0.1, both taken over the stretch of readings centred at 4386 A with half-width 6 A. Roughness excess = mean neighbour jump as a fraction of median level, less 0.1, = -0.066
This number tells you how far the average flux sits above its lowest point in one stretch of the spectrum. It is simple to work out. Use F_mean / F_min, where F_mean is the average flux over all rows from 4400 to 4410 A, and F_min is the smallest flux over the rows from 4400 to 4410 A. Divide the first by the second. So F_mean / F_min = 1.04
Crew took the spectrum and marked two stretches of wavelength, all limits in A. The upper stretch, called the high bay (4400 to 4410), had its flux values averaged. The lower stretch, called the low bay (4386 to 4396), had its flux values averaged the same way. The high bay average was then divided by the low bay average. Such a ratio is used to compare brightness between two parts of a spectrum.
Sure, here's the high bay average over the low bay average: 0.98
